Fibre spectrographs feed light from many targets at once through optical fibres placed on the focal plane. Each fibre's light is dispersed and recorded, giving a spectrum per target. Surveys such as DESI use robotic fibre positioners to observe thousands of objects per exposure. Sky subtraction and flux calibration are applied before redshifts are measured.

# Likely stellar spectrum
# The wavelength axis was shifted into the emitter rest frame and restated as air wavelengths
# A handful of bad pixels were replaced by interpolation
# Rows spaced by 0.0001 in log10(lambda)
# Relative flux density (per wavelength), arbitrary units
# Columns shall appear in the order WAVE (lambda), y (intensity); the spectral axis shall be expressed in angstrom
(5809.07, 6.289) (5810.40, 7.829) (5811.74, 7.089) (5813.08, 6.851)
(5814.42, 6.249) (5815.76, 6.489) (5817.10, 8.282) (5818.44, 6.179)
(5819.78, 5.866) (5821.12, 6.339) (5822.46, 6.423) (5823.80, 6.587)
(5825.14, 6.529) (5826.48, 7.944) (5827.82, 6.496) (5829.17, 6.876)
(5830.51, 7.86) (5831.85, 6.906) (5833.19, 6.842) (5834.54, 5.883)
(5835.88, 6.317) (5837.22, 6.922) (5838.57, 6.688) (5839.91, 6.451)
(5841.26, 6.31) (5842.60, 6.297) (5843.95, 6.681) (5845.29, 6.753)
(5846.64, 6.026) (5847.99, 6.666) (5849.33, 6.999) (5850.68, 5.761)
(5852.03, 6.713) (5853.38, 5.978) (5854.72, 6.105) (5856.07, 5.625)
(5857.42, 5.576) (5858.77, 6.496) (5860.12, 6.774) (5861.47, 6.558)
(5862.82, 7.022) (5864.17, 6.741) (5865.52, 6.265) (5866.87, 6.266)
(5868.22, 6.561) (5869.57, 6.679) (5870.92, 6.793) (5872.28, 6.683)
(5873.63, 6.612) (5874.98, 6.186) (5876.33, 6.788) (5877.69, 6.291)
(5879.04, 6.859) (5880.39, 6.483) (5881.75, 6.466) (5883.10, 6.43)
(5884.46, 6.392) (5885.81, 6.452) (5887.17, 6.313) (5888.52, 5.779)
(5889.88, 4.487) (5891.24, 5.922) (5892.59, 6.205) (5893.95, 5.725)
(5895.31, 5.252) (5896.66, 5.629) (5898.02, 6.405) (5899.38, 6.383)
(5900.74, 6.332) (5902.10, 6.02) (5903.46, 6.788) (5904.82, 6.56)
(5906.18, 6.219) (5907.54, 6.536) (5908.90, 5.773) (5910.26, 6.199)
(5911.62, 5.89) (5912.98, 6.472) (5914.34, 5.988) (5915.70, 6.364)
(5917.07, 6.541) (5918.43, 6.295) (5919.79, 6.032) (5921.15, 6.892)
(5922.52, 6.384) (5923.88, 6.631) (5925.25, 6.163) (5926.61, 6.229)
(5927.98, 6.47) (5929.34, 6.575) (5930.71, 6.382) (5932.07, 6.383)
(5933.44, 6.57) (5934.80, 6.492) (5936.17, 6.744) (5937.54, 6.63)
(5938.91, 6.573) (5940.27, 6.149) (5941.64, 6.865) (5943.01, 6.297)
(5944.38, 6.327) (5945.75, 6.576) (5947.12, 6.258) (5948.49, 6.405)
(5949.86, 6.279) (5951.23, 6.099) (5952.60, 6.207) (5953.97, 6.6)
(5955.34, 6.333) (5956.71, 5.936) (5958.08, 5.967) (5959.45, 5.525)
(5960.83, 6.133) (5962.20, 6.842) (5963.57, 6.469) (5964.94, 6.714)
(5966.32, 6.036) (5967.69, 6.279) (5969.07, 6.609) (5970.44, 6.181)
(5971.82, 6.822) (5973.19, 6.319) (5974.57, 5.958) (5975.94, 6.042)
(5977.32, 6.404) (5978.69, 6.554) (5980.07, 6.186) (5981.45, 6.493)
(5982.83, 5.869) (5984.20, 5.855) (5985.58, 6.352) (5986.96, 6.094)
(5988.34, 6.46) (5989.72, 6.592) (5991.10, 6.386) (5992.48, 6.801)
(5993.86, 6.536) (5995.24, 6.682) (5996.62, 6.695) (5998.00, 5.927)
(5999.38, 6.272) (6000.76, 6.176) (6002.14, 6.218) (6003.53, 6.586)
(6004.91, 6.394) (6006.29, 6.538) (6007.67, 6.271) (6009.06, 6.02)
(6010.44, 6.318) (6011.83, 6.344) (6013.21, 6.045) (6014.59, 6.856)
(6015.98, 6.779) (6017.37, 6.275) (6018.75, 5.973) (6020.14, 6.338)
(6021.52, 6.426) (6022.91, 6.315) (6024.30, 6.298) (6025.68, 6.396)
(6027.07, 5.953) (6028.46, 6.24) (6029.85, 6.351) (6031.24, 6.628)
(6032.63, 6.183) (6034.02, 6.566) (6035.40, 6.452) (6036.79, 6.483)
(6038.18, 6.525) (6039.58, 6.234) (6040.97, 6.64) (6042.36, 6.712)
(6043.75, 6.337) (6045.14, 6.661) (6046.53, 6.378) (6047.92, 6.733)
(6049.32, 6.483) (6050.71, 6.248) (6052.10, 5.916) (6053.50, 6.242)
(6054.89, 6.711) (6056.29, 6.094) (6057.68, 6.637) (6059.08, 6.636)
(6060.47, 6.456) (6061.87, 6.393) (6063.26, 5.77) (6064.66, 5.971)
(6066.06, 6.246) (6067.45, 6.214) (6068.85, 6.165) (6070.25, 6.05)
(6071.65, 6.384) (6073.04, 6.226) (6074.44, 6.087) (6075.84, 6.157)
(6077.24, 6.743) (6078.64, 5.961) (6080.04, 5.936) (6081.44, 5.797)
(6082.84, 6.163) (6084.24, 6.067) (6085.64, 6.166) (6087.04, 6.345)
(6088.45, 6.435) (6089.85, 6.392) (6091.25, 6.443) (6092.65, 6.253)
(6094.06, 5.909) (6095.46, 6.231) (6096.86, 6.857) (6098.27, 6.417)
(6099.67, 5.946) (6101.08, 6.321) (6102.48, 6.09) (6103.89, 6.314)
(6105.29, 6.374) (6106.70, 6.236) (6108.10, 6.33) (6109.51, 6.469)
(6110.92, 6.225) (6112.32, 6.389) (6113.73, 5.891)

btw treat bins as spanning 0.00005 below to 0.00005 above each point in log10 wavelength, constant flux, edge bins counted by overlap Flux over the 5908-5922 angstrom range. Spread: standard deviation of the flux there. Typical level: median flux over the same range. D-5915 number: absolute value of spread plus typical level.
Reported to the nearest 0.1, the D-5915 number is 6.6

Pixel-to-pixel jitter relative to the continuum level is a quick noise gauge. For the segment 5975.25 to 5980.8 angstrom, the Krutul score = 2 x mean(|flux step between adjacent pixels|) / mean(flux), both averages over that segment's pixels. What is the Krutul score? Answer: 0.093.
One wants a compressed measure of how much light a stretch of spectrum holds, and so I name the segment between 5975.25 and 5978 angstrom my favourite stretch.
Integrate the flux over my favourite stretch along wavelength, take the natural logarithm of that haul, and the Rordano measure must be 2.84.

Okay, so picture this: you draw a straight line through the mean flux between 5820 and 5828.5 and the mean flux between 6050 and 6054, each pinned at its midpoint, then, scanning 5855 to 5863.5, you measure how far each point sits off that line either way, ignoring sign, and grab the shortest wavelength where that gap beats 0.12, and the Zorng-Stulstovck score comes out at 5856.07 angstrom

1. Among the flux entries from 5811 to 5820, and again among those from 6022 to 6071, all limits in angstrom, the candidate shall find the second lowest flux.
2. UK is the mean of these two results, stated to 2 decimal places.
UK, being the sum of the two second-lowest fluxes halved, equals 6.05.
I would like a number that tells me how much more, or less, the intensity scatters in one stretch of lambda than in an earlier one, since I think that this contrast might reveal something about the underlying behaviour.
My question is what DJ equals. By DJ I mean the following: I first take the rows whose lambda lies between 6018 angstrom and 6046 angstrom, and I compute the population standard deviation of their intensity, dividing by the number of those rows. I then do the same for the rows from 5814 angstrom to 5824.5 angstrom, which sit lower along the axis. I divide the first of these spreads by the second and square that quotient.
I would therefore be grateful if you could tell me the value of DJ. 0.1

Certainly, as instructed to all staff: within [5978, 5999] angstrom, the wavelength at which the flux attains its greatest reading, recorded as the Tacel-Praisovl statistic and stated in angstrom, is 5992.48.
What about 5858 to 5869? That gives 5862.82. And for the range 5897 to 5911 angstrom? 5903.46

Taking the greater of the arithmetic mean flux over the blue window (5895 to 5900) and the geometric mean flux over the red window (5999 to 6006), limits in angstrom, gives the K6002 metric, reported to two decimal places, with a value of 6.33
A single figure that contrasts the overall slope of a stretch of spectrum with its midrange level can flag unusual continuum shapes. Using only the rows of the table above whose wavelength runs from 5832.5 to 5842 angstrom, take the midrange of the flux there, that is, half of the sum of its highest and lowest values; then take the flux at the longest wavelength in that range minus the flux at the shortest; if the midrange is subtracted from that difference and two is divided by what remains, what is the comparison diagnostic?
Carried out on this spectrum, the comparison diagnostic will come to -0.288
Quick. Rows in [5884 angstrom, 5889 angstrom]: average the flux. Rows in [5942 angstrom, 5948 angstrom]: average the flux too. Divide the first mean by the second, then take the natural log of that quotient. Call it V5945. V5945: -0.02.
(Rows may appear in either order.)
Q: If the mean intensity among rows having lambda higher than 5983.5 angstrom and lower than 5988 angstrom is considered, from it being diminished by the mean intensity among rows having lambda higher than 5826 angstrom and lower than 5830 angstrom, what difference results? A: -1.0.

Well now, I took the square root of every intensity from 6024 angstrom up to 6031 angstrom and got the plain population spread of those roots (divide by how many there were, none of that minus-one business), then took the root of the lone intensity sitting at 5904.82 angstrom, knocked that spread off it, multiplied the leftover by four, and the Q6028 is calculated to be 10.1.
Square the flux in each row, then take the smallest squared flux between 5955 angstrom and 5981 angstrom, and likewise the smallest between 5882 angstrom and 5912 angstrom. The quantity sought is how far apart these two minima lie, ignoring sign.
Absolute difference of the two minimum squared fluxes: 10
